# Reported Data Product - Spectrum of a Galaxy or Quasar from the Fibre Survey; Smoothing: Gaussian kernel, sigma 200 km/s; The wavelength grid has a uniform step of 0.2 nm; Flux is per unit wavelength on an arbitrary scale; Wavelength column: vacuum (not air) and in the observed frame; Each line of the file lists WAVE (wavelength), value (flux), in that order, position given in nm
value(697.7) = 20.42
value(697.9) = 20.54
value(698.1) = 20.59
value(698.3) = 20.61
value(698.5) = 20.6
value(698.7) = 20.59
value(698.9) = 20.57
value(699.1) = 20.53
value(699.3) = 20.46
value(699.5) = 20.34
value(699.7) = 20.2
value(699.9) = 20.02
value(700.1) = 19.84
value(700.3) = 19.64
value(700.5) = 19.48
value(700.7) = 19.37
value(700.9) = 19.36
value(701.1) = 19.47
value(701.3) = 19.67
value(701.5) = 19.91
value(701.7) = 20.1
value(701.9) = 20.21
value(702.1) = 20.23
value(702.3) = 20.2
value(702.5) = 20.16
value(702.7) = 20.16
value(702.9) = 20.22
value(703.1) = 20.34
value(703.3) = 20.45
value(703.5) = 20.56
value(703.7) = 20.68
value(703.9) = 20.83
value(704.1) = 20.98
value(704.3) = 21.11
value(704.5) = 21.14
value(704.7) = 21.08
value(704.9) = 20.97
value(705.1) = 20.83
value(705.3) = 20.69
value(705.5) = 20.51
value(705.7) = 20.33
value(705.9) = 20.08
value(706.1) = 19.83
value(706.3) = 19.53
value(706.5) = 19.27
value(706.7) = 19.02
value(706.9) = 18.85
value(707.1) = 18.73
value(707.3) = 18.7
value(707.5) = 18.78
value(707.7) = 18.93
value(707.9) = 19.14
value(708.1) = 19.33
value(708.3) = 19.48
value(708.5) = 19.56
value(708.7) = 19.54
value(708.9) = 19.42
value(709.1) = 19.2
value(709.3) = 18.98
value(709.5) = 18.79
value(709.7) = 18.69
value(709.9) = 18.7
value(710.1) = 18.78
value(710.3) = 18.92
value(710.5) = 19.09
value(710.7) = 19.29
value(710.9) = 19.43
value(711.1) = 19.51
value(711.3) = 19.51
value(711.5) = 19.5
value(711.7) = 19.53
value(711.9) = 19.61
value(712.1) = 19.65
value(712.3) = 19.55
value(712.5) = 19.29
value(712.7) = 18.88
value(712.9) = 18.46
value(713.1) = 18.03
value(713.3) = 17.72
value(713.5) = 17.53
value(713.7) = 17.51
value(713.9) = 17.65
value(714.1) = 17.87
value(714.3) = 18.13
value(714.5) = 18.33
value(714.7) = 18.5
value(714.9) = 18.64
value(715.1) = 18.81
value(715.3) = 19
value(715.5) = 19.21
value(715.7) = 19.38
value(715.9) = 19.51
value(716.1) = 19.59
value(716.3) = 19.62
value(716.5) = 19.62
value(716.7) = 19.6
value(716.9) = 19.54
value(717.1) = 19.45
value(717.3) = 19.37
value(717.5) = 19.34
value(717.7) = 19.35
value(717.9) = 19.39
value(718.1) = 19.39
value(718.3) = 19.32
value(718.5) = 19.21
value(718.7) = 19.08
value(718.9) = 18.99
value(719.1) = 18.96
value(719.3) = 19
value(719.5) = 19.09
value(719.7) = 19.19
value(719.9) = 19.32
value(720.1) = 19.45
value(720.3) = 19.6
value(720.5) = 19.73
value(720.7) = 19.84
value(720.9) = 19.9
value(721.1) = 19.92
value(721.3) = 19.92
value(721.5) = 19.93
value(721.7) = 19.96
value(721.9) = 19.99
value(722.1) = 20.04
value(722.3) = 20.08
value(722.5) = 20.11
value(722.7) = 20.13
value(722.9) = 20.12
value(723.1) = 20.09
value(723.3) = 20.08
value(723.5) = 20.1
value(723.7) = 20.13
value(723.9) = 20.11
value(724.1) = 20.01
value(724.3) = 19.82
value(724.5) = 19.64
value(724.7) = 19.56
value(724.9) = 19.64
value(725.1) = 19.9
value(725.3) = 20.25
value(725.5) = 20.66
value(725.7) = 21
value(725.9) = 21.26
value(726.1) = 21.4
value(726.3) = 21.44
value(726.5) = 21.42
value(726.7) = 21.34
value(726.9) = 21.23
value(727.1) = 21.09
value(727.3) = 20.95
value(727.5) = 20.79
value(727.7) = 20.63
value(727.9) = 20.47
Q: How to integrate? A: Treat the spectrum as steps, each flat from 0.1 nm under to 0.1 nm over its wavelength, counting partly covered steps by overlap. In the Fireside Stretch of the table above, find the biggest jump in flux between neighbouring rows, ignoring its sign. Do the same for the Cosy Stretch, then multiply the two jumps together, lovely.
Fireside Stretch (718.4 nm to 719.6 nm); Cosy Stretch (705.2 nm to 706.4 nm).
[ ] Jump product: 0.039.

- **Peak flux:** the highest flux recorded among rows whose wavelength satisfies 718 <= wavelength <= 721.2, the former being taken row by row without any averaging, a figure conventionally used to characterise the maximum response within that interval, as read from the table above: 19.92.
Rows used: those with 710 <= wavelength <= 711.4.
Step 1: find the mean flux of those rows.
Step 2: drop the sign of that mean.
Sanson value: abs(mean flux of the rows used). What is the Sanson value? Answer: 19.22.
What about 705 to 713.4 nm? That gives 19.28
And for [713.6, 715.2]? 18.18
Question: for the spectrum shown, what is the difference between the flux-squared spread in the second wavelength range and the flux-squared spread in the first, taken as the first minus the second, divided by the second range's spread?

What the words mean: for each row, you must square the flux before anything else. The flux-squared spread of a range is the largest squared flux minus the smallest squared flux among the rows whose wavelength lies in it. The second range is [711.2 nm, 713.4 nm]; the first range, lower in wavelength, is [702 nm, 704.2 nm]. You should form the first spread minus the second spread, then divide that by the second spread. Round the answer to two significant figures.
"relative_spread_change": -0.53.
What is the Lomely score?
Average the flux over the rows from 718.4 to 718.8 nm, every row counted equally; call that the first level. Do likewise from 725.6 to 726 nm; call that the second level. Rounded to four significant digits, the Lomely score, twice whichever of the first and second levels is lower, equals 38.29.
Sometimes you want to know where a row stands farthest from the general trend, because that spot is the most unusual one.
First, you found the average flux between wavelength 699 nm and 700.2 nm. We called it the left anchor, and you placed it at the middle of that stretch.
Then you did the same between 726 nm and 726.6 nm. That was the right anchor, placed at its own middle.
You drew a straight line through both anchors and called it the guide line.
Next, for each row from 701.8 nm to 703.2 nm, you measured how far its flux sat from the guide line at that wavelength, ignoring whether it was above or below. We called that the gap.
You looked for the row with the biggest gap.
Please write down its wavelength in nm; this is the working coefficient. 702.7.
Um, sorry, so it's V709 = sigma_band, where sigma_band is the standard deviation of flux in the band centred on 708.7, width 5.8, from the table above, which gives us 0.37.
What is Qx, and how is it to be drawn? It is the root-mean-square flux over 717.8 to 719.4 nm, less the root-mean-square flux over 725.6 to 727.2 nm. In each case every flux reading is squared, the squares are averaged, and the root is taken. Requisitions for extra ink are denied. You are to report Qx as -2.1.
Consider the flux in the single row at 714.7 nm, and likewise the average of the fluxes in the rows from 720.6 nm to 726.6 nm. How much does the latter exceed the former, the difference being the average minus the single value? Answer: 1.7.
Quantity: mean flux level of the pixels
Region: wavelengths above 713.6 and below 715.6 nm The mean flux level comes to 18.4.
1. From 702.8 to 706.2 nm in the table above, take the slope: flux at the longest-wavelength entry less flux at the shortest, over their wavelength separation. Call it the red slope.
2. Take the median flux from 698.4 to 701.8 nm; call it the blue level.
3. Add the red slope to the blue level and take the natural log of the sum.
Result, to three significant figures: 2.99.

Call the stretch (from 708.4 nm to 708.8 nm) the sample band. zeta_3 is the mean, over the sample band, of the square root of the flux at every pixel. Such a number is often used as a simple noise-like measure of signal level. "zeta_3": 4.42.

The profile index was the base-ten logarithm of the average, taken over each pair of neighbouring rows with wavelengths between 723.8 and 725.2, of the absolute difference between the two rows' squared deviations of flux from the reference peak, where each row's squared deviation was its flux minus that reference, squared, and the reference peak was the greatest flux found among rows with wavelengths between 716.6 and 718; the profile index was -1.24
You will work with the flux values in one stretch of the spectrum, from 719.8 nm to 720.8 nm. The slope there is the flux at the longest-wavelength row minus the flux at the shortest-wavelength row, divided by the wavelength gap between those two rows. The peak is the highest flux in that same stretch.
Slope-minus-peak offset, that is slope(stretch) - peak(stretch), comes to -19.19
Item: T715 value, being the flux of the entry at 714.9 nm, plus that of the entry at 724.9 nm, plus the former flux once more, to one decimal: 56.9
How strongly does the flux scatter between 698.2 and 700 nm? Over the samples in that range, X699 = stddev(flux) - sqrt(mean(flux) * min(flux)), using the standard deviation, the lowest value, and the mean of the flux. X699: -20.0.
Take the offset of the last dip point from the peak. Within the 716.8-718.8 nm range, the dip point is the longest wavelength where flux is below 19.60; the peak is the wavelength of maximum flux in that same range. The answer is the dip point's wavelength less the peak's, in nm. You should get 1.80 nm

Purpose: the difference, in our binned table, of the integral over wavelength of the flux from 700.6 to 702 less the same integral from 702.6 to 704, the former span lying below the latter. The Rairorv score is -1.0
